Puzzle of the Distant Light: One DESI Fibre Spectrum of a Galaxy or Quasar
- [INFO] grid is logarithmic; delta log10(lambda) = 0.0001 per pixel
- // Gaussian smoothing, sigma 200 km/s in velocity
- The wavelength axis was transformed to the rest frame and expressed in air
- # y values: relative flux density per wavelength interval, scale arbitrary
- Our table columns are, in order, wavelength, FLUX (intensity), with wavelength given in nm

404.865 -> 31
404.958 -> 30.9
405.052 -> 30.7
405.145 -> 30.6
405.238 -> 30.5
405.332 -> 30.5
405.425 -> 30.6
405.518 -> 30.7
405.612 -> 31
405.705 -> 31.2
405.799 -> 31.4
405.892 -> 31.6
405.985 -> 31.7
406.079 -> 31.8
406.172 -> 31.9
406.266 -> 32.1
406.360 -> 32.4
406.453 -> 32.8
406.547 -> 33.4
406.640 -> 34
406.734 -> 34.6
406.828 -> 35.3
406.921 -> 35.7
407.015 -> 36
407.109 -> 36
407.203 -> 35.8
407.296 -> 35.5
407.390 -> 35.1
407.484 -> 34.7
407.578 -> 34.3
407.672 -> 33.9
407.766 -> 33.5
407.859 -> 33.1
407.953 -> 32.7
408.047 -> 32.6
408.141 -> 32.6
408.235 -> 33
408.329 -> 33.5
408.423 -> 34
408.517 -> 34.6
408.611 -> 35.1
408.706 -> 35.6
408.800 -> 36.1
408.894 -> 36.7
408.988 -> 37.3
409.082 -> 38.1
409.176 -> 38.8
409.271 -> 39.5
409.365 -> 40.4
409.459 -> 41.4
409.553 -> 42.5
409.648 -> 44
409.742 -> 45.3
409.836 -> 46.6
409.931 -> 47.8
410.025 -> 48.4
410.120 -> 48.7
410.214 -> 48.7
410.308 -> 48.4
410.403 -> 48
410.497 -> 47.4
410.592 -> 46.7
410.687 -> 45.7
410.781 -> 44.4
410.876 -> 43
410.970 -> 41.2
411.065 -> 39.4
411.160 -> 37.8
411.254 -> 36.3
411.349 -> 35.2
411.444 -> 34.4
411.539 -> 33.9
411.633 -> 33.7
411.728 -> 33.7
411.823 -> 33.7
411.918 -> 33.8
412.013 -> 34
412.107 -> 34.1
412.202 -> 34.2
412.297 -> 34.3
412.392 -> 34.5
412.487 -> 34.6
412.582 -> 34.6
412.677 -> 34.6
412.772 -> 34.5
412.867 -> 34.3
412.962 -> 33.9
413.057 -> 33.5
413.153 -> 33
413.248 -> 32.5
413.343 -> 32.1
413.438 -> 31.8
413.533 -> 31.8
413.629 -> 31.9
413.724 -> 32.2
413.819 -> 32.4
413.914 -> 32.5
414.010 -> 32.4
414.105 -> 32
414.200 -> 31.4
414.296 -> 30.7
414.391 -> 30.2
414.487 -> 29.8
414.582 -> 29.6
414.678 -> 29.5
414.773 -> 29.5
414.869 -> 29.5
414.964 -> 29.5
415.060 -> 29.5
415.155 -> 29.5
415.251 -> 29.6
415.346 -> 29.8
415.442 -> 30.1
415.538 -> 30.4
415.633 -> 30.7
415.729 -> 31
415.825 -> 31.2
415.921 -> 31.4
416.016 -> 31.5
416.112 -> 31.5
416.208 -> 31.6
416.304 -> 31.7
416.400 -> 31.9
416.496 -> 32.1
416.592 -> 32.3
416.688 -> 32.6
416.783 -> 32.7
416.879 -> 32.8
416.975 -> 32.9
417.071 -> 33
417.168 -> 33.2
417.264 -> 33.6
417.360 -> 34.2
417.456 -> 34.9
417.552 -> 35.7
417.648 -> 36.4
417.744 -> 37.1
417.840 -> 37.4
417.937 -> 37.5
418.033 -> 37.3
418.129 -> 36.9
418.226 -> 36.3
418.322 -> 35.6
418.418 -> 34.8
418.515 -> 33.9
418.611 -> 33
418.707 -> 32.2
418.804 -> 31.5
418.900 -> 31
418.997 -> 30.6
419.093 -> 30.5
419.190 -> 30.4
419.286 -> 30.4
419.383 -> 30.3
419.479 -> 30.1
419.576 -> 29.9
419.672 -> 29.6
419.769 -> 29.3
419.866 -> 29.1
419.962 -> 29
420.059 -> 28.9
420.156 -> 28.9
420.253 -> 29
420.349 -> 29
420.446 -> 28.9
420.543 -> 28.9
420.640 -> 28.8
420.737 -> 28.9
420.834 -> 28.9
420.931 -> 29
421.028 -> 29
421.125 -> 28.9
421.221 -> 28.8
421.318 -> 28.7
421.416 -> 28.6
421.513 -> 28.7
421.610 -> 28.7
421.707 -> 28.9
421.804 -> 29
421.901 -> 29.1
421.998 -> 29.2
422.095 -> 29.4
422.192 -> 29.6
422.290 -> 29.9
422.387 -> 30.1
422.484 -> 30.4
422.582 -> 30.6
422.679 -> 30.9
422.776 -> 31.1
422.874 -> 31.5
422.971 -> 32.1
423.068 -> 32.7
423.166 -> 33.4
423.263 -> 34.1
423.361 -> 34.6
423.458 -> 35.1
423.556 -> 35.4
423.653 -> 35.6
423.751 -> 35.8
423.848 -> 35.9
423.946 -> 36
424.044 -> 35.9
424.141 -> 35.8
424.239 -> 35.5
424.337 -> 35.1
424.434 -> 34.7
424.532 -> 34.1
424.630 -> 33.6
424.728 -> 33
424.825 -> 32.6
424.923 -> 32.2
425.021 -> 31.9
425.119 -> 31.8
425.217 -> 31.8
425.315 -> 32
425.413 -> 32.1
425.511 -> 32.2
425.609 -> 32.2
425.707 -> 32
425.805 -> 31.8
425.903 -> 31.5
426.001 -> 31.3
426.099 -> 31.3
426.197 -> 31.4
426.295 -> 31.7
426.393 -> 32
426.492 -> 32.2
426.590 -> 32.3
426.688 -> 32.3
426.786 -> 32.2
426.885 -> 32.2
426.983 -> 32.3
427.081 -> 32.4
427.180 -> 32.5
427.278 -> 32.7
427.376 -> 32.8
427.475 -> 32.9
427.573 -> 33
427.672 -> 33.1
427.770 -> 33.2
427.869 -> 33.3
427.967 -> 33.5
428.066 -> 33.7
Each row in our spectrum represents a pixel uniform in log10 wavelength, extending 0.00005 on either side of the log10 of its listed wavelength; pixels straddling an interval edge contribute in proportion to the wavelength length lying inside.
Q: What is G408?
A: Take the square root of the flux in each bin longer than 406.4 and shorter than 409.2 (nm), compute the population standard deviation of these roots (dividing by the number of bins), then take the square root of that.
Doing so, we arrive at 0.37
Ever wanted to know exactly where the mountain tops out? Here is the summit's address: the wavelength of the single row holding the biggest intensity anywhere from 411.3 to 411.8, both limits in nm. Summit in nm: 411.349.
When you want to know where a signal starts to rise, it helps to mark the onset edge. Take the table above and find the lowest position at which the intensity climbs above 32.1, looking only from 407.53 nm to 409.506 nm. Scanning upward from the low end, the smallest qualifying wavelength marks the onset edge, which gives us 407.578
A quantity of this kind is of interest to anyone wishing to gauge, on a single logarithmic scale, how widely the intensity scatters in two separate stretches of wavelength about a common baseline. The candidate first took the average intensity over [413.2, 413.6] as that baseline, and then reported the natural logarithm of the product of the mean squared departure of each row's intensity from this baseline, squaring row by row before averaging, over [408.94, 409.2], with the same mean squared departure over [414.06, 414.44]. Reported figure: 3.9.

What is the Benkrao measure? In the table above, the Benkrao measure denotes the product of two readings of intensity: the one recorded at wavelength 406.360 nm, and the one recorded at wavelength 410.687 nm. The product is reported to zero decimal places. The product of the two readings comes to 1481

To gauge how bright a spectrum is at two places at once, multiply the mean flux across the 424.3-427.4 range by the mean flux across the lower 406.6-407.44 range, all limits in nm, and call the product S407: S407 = 1144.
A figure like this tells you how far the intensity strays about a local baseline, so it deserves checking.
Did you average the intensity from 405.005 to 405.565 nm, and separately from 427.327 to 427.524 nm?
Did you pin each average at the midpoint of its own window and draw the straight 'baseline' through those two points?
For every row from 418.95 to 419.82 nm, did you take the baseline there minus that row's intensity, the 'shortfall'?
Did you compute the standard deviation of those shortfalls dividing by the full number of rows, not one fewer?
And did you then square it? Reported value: 0.19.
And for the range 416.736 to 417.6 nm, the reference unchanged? 0.94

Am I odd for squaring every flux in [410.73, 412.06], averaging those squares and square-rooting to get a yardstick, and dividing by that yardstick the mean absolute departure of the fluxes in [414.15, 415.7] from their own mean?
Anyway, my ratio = 0.013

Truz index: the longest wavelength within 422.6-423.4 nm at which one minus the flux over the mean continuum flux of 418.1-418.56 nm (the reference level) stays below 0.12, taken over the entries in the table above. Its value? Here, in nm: 423.361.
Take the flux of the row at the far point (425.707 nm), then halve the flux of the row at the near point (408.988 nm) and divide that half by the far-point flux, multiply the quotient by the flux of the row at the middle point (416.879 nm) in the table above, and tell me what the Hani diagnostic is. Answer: 19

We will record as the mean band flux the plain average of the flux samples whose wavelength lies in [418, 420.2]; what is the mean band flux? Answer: 32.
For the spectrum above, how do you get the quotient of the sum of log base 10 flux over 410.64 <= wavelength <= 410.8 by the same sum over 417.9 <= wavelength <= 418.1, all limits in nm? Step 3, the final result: 1.05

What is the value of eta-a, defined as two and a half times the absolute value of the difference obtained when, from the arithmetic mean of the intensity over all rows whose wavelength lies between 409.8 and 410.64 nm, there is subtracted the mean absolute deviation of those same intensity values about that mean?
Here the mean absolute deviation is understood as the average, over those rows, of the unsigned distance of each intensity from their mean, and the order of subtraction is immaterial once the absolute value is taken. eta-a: 118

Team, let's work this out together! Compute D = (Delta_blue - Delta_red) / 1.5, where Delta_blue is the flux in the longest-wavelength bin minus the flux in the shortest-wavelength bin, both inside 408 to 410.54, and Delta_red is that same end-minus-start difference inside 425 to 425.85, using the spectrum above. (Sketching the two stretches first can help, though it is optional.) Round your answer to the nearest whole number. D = 10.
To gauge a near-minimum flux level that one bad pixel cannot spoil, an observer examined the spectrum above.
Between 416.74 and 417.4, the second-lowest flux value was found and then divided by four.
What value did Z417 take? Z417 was 8.20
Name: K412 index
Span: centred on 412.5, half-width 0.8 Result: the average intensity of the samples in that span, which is 34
